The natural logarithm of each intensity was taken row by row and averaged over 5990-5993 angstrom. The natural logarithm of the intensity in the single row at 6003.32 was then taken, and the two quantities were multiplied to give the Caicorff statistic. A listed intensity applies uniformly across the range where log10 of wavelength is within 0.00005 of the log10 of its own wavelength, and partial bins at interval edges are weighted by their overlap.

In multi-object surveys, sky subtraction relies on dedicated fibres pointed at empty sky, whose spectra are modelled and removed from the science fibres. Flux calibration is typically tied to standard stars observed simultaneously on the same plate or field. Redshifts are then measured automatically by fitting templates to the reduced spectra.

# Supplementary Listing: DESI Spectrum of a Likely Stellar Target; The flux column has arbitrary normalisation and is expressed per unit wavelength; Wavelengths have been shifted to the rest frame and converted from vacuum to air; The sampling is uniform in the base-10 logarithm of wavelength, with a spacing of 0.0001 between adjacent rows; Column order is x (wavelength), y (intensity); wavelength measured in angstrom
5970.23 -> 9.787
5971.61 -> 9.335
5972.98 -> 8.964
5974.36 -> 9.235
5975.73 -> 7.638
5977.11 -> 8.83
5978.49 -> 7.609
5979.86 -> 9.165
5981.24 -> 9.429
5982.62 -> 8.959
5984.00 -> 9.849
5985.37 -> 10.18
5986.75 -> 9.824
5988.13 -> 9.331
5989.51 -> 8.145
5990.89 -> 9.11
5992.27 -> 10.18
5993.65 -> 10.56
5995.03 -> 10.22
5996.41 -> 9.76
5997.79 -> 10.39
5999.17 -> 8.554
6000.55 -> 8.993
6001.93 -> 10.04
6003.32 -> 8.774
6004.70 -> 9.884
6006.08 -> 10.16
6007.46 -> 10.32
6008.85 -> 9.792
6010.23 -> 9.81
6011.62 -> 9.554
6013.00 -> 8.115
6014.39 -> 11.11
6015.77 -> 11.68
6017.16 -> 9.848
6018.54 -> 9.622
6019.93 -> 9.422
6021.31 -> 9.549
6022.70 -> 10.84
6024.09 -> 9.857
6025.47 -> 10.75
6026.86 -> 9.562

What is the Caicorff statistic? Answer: 4.9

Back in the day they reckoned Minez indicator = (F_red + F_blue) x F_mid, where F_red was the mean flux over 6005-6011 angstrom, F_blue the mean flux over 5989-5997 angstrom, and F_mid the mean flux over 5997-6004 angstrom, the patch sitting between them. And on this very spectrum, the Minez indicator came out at 184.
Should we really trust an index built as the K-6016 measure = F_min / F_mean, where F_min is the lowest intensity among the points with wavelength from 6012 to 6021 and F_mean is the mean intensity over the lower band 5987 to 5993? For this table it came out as 0.88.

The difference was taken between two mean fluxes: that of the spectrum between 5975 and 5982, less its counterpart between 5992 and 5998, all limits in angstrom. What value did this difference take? -1.7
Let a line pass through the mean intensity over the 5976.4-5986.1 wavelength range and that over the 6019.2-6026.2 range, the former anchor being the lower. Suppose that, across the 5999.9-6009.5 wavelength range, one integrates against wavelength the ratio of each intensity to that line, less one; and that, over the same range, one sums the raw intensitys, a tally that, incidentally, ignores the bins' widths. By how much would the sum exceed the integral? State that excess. 68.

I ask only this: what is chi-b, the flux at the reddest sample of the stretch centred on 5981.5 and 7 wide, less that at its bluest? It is 2.2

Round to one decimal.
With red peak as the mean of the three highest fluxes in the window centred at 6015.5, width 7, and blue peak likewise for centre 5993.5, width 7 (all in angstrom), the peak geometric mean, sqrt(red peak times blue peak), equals 10.6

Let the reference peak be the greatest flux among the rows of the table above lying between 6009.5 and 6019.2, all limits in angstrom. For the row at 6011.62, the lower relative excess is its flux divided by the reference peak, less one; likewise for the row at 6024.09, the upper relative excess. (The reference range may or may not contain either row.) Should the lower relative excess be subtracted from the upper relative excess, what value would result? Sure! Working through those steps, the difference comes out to 0.03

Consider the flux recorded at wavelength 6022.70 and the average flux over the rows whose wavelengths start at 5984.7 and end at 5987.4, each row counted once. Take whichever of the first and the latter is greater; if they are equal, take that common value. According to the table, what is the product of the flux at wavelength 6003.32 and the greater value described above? 95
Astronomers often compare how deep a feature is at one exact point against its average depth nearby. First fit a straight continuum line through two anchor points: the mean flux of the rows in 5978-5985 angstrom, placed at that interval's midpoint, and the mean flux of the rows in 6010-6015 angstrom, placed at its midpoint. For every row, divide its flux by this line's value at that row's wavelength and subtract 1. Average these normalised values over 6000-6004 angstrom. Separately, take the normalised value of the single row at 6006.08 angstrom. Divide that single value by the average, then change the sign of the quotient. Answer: 4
